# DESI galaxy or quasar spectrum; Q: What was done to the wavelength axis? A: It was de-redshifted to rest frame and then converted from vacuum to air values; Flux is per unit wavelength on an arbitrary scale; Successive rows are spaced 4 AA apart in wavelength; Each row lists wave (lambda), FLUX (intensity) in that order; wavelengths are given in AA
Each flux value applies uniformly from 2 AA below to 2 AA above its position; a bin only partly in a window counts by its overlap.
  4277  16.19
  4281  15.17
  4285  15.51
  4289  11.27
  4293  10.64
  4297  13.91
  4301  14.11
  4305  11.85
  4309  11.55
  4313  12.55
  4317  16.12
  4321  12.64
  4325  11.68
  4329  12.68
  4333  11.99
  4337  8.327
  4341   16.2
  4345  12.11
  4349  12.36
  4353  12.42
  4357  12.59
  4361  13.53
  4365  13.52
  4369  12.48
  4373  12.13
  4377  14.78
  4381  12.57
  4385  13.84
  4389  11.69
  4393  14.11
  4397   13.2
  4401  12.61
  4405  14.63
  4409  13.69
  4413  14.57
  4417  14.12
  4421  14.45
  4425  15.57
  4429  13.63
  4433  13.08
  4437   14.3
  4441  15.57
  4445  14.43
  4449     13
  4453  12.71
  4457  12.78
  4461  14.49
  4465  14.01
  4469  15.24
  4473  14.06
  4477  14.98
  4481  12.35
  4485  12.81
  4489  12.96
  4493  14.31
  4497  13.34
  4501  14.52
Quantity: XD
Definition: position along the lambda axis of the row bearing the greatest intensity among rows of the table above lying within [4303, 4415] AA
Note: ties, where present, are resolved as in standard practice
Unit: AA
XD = 4341 AA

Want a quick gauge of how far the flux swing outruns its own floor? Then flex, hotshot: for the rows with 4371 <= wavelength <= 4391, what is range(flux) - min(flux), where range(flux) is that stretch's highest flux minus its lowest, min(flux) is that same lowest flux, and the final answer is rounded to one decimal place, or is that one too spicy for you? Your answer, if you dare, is -8.6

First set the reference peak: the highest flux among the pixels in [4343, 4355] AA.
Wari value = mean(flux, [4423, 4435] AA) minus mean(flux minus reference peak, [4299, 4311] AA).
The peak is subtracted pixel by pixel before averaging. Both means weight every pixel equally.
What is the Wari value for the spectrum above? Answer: 14.0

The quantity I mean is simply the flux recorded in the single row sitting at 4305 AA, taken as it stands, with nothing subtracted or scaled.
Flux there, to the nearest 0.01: 11.85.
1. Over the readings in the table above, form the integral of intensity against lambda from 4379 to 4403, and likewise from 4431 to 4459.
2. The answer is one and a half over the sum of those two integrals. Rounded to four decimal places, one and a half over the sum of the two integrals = 0.0022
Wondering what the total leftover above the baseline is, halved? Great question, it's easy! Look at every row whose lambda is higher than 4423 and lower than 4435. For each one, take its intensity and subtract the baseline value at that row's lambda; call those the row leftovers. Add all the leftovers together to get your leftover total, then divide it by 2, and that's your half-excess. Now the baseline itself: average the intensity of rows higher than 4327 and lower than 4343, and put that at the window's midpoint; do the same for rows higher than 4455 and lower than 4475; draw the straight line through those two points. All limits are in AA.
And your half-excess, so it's 0.721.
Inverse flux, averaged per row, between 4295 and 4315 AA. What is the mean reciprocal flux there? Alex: 0.0787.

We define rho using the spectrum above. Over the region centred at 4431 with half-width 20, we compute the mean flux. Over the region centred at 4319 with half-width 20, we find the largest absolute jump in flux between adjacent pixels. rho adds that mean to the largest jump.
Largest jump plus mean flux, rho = 17.9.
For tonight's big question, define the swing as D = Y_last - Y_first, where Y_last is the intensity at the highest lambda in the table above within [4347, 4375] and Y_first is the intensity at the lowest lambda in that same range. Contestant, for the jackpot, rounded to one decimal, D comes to -0.2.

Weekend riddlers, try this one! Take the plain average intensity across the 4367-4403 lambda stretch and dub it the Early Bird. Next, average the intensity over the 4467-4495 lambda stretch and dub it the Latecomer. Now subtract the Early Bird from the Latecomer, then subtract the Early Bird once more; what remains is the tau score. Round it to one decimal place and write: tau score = -12.3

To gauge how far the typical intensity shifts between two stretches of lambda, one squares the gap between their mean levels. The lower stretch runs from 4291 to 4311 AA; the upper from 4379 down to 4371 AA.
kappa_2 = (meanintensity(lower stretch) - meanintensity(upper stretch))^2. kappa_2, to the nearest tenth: 1.1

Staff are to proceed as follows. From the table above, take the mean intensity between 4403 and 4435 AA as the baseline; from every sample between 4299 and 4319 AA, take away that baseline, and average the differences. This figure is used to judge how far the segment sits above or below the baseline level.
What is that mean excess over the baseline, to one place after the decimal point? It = -1.0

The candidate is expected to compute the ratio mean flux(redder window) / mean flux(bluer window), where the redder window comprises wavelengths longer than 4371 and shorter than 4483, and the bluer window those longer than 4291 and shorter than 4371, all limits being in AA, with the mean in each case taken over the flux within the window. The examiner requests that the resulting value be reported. 1.090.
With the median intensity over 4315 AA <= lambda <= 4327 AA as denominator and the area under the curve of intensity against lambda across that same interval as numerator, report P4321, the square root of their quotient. 3.58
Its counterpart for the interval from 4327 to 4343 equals 3.99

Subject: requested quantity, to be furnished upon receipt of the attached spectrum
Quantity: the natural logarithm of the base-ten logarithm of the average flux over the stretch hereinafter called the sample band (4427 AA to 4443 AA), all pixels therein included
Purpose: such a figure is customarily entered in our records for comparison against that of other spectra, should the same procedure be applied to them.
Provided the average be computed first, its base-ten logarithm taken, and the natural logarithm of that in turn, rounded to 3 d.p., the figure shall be 0.140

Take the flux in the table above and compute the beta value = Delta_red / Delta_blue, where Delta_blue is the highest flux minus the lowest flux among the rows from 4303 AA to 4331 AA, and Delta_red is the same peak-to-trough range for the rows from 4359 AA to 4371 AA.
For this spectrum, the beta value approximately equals 0.2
